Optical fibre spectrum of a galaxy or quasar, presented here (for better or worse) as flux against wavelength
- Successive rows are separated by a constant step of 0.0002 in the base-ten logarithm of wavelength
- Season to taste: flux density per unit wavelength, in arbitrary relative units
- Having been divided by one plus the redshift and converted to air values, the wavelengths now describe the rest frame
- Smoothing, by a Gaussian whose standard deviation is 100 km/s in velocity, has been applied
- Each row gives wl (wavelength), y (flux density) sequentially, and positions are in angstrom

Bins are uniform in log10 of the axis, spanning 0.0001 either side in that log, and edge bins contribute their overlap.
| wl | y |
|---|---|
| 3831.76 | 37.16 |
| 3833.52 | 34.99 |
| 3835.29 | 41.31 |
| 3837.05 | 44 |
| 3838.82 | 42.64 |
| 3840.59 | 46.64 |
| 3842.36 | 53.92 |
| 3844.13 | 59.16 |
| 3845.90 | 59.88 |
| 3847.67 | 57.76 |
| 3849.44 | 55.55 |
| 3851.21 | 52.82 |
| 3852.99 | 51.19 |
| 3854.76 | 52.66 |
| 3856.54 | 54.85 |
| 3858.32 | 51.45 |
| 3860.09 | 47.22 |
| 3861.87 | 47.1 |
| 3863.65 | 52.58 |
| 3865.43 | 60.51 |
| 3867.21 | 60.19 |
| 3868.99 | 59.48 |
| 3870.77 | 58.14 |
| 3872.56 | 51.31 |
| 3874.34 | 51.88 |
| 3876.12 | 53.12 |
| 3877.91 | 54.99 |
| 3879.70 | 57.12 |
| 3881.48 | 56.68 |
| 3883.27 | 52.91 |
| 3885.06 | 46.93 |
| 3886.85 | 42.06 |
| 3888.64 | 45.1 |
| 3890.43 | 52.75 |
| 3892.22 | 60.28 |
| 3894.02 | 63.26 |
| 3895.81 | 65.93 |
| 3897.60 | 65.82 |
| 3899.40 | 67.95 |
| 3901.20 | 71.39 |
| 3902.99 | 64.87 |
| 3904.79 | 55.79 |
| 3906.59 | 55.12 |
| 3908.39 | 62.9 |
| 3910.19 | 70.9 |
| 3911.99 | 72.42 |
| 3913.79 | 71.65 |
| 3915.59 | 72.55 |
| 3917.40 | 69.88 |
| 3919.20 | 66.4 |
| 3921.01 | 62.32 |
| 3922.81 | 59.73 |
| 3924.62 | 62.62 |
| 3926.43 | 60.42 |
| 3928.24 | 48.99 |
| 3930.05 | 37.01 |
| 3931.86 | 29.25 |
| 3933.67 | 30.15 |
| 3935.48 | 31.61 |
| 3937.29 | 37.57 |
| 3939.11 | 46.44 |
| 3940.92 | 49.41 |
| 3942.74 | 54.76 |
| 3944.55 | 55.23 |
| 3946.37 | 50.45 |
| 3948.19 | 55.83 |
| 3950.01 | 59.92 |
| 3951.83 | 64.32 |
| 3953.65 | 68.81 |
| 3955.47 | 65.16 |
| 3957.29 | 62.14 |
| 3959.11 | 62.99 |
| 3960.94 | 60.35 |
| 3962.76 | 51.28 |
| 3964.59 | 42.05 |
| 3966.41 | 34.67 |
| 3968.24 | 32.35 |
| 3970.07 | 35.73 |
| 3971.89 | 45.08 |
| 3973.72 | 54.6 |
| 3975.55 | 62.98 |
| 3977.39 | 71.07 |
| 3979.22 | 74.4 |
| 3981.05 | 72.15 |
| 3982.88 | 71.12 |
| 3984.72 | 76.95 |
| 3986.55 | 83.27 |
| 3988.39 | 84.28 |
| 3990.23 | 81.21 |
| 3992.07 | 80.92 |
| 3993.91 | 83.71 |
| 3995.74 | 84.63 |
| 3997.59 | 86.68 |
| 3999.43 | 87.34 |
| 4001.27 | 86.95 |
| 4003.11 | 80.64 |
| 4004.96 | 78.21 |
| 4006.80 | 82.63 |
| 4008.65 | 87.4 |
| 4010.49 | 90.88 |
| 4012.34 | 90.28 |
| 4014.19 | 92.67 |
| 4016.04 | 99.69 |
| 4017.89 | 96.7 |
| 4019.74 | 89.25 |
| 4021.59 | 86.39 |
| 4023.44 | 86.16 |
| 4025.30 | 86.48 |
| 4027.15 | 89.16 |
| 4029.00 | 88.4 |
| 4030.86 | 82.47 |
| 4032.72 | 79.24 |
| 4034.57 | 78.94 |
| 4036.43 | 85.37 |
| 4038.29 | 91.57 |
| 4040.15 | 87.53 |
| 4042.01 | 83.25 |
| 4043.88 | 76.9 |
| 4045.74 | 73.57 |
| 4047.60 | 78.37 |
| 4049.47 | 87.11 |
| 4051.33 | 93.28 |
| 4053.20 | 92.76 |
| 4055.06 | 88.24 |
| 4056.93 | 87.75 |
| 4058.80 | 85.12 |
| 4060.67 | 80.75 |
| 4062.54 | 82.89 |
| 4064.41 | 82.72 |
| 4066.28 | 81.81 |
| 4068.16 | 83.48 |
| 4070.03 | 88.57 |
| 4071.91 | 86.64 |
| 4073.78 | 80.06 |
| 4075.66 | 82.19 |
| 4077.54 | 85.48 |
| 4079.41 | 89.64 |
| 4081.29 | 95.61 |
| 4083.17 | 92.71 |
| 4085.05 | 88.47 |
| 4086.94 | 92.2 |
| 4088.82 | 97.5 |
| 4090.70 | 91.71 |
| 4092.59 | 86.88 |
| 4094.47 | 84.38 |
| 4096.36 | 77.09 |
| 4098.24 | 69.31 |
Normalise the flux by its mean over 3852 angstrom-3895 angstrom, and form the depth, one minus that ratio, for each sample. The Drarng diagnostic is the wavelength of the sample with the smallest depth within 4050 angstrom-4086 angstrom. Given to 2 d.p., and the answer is 4081.29 angstrom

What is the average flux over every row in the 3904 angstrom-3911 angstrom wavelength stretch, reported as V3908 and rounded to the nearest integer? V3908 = 61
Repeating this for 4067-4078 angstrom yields 84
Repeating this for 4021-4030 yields 87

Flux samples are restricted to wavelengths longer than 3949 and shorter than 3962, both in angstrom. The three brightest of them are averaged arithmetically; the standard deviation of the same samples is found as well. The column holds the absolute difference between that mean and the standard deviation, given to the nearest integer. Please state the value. 63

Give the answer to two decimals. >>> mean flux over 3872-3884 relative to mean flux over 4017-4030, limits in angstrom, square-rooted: 0.78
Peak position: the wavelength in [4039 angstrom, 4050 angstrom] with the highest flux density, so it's 4040.15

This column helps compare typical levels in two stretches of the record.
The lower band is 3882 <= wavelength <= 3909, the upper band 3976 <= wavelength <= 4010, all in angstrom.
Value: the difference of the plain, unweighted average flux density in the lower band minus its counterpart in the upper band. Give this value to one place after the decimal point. -22.5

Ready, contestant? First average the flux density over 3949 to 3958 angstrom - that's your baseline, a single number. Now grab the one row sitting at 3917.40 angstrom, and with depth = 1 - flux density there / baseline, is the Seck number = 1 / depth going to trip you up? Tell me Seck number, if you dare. -11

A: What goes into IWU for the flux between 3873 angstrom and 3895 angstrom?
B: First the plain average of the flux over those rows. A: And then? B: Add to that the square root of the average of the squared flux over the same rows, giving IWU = 107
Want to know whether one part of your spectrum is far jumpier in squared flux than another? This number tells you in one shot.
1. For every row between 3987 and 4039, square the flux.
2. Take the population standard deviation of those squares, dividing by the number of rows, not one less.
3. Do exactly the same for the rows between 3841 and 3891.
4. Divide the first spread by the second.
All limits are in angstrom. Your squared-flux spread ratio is 1.8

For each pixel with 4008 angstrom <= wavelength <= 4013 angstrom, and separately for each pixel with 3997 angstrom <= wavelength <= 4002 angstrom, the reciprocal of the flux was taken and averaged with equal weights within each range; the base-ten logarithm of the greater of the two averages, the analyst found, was -1.94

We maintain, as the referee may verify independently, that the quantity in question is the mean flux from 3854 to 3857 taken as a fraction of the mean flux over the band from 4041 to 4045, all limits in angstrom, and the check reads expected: 0.67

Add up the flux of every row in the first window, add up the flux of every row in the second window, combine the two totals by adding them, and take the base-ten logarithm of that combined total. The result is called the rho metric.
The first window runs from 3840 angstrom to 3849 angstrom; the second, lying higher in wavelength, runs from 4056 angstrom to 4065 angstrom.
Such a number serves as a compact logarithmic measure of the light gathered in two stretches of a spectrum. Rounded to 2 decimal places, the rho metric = 2.84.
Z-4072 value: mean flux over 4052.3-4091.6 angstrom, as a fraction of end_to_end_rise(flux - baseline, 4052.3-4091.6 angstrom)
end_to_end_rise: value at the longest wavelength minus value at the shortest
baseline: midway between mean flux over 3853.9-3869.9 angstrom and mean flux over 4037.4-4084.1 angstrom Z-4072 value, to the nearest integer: -83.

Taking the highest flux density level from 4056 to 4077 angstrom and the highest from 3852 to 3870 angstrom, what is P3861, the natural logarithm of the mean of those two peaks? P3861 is 4.31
